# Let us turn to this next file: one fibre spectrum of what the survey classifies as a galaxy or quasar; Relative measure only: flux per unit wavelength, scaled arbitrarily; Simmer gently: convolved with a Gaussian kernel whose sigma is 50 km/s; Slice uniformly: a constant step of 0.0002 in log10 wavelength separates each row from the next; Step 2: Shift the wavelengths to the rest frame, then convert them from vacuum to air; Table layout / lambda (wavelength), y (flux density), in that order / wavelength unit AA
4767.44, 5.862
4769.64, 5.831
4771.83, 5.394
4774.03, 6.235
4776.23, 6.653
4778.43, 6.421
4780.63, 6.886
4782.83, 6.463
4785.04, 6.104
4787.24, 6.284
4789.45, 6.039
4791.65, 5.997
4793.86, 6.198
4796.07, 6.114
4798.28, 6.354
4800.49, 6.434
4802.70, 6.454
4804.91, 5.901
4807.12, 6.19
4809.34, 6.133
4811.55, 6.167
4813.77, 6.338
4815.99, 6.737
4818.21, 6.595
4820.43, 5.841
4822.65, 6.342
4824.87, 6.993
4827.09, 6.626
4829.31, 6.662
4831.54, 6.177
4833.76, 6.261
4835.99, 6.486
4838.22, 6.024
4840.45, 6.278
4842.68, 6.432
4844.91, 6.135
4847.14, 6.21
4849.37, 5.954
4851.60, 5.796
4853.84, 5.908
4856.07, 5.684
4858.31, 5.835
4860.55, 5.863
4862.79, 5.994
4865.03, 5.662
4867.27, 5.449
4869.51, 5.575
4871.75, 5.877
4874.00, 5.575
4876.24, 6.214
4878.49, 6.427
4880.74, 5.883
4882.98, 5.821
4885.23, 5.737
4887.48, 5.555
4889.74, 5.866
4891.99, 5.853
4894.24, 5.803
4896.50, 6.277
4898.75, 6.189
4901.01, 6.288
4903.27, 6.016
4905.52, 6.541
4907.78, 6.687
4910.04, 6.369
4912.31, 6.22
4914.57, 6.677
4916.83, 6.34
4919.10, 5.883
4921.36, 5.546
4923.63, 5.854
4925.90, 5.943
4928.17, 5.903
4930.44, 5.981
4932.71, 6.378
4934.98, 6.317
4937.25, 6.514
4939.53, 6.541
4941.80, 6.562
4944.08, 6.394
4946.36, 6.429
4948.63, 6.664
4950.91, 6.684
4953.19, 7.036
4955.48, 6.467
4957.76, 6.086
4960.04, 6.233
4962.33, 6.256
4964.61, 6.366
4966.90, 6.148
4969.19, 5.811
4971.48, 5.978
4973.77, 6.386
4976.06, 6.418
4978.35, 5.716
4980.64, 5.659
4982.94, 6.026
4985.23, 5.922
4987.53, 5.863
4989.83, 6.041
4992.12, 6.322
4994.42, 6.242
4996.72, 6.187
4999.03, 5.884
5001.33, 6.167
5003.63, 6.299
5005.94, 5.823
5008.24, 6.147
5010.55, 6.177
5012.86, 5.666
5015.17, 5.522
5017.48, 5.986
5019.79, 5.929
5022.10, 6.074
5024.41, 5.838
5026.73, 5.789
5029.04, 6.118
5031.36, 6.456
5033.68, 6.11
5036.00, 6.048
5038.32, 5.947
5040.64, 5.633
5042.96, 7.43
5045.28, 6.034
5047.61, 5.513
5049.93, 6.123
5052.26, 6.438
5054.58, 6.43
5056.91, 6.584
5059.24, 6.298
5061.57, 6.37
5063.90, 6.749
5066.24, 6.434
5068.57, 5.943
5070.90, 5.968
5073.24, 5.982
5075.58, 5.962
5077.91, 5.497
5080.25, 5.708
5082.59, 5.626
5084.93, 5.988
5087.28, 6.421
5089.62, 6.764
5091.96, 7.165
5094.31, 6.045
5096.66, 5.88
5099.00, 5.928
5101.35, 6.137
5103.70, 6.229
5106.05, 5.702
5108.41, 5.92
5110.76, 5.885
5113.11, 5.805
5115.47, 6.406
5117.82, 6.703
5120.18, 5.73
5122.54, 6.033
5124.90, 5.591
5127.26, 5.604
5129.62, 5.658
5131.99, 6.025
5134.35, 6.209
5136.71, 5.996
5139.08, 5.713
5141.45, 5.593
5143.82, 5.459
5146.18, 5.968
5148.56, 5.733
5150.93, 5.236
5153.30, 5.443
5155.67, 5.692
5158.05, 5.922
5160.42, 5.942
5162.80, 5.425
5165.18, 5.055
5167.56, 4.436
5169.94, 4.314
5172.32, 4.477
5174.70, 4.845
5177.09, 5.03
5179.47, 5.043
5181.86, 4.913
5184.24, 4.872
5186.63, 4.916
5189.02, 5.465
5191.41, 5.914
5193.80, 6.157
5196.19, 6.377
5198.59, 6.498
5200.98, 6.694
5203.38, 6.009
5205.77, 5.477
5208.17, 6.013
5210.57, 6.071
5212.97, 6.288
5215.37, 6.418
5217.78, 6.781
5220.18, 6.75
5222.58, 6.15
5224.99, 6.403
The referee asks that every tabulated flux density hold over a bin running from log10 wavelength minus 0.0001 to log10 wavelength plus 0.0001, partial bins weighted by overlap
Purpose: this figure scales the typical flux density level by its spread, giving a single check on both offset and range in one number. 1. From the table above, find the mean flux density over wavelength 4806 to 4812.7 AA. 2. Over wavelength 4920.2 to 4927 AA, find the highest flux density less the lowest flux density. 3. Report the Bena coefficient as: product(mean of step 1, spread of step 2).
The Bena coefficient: 2.4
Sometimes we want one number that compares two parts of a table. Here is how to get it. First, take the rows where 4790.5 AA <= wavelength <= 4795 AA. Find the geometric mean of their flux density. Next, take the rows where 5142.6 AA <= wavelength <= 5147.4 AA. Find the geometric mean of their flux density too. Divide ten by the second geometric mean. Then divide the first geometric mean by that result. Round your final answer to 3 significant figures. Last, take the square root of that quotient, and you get 1.87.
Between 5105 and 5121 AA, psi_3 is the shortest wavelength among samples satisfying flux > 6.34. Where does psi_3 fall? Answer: 5115.47 AA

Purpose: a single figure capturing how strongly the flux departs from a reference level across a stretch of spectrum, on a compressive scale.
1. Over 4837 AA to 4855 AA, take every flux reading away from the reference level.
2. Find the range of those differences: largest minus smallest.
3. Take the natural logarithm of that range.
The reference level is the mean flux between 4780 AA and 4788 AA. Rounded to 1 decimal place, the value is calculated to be -0.5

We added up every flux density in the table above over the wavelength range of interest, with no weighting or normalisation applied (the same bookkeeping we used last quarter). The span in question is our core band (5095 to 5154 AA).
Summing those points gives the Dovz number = 147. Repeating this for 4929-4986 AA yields 157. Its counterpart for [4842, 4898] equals 147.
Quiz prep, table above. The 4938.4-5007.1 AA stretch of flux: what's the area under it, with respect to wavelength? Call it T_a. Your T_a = 427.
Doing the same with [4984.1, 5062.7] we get 480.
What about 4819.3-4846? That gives 170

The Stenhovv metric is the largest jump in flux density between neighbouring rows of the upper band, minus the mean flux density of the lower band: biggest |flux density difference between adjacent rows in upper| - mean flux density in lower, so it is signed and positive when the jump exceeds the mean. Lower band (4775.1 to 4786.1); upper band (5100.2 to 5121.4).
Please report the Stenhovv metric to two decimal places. -5.53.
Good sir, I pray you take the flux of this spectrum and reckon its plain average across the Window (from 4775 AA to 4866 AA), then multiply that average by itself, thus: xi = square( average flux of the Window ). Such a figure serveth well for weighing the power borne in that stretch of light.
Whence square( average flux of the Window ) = 38.9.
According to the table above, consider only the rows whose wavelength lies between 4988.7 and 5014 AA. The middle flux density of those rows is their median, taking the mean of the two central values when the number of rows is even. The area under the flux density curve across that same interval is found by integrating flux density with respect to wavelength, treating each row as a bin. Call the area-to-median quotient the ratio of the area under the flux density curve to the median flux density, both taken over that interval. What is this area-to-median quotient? 25.0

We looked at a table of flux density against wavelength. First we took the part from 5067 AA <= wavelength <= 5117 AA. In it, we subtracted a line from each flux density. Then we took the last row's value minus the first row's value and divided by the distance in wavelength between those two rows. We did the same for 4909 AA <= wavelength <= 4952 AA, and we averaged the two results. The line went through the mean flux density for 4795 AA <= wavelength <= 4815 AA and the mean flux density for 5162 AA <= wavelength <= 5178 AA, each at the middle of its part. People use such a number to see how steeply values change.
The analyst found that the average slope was 0.013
